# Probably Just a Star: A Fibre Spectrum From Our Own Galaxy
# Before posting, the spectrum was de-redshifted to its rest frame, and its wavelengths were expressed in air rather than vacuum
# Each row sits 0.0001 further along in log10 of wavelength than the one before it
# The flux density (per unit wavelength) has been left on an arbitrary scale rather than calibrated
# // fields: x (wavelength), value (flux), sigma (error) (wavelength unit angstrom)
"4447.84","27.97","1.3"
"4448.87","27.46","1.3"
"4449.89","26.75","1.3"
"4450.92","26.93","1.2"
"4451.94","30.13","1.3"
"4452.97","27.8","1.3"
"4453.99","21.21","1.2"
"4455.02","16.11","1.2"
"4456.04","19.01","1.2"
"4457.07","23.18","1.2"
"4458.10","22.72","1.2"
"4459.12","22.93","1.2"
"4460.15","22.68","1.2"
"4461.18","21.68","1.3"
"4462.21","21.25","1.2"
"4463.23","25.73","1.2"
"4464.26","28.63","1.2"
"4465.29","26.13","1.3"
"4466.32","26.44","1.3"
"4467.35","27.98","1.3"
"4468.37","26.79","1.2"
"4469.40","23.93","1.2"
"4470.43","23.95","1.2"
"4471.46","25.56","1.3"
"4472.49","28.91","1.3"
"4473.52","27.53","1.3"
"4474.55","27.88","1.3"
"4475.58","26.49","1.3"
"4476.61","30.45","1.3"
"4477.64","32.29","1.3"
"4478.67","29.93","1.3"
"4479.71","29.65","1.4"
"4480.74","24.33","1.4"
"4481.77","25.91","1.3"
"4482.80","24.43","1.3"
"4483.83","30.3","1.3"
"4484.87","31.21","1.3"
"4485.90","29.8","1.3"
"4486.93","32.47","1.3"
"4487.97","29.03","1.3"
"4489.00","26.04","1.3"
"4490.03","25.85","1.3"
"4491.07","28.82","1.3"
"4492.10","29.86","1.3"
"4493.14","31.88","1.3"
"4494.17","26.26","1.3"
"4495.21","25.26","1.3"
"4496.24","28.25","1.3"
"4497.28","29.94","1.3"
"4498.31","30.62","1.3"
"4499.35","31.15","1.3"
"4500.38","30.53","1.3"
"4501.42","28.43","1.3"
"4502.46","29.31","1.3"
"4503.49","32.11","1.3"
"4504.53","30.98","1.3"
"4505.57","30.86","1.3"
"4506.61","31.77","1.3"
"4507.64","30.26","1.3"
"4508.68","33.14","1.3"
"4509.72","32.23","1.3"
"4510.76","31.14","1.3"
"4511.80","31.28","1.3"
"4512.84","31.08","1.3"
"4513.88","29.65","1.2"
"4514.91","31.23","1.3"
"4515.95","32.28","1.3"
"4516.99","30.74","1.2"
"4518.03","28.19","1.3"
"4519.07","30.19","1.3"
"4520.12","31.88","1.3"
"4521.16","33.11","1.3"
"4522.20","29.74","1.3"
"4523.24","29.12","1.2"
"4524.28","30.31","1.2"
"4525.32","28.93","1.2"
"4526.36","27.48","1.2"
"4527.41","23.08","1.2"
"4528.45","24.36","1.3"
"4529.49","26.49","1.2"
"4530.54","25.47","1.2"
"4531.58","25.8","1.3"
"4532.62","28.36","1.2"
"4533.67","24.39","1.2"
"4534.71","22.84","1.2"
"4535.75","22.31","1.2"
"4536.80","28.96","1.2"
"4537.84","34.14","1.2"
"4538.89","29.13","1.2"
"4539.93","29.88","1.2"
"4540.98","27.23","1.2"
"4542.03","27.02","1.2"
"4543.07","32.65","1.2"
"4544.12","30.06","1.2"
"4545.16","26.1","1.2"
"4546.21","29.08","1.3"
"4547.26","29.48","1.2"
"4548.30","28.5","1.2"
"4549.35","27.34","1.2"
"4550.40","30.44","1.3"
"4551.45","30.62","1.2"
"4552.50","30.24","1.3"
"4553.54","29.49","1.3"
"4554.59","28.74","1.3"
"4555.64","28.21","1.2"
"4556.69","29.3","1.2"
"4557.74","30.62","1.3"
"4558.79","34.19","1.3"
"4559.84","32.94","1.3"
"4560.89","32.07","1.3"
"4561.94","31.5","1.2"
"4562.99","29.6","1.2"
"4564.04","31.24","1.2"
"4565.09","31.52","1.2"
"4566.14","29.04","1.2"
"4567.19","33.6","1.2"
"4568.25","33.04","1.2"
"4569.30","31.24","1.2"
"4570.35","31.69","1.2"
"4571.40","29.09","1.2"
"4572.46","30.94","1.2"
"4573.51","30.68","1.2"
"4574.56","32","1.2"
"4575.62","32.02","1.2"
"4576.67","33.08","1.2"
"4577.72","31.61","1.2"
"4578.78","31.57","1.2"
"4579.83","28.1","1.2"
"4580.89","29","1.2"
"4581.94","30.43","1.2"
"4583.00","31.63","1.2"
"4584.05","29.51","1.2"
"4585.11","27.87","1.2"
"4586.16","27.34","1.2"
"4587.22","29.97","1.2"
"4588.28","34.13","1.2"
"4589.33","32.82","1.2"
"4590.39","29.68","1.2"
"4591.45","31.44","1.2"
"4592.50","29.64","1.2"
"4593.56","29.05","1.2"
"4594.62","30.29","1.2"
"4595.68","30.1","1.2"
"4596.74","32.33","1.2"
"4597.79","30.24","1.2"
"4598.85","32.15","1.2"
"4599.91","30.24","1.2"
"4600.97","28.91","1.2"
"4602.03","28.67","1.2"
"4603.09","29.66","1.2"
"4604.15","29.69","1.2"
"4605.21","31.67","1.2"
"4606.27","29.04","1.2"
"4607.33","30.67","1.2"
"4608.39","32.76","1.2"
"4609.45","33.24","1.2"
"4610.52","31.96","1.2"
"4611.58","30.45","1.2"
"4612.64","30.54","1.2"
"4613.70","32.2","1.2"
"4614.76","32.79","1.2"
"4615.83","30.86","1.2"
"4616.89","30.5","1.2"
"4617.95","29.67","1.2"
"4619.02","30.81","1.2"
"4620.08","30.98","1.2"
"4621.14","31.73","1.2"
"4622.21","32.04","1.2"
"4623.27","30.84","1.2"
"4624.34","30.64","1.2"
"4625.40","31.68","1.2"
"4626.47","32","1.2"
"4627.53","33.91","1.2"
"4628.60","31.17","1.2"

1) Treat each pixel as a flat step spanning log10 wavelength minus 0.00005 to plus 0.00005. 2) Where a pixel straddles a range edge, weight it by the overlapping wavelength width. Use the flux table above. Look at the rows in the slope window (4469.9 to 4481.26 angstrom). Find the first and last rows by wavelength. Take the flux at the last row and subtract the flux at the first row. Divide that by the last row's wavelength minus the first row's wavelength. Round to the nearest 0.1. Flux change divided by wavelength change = 0.0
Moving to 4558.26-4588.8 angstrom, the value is 0.0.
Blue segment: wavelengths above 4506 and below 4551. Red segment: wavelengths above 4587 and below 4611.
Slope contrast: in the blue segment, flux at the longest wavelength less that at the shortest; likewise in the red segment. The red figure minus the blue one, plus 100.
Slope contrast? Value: 103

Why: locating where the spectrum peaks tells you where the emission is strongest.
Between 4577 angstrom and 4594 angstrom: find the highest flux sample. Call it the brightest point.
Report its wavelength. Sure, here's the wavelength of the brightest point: 4588.28 angstrom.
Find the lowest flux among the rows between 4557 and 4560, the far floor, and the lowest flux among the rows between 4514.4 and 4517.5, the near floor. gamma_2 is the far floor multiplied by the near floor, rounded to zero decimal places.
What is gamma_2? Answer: 941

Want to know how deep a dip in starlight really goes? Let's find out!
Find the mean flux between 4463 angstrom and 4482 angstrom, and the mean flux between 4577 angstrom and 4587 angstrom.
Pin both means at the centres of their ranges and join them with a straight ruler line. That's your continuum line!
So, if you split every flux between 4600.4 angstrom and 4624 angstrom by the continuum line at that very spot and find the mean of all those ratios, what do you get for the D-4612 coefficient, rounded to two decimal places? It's 1.02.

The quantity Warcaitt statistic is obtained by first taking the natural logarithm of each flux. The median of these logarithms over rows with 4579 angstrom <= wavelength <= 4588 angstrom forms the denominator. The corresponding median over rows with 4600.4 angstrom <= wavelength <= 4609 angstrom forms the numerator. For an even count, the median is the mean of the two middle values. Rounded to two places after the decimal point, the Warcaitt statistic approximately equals 1.00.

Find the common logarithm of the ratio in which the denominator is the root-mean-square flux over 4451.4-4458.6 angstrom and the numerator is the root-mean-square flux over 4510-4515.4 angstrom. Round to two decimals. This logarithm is 0.12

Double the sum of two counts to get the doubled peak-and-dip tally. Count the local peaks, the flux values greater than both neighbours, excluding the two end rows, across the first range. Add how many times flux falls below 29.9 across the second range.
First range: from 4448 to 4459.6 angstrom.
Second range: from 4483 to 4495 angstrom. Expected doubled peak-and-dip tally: 18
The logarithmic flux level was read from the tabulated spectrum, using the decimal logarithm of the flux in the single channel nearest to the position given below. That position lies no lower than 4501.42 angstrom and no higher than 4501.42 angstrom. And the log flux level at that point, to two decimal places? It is 1.45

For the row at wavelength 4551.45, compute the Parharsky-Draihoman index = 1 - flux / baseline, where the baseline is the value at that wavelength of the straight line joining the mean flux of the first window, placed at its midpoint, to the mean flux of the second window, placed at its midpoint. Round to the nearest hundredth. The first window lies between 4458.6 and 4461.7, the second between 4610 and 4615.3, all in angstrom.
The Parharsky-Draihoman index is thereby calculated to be -0.10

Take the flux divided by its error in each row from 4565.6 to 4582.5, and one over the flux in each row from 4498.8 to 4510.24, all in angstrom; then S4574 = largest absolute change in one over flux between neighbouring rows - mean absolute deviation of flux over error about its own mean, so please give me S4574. -1.06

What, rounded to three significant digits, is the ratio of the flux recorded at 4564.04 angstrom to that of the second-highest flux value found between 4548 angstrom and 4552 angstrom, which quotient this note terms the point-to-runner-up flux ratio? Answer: 1.03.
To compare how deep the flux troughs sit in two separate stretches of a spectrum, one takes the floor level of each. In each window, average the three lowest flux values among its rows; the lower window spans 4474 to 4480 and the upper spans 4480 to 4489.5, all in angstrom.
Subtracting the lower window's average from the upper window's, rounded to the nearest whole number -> -3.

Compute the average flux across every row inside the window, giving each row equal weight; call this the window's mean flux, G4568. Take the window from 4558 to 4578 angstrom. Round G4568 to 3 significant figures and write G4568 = 31.6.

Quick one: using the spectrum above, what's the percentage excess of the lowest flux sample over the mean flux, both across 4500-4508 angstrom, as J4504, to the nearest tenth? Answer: -6.9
